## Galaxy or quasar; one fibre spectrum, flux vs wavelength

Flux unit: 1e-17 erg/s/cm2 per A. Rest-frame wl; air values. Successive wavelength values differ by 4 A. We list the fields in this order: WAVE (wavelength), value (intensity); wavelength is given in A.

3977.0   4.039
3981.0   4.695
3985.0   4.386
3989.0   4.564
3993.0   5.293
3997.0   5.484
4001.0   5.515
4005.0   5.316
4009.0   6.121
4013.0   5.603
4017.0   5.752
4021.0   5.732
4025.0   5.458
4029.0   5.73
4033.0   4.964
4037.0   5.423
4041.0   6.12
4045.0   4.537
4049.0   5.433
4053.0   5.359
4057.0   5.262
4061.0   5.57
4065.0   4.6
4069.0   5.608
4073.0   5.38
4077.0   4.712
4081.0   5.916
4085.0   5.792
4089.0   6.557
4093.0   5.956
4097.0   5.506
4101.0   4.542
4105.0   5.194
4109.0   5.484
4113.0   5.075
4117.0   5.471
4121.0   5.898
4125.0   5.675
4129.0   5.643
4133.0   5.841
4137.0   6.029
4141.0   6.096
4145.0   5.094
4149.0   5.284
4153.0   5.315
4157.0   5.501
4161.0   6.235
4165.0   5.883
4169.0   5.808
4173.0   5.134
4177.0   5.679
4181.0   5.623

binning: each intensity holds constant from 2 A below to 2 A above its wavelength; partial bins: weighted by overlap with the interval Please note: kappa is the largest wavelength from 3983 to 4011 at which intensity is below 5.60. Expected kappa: 4005.0 A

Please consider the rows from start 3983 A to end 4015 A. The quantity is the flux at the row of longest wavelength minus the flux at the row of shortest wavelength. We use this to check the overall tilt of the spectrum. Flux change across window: 1.22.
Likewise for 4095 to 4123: 0.39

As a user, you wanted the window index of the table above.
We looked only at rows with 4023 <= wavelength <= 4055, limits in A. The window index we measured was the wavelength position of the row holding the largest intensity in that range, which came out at 4041.0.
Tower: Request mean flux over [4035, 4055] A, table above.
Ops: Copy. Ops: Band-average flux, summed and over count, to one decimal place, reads 5.4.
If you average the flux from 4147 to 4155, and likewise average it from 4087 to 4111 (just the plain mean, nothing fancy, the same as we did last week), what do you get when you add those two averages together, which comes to 10.84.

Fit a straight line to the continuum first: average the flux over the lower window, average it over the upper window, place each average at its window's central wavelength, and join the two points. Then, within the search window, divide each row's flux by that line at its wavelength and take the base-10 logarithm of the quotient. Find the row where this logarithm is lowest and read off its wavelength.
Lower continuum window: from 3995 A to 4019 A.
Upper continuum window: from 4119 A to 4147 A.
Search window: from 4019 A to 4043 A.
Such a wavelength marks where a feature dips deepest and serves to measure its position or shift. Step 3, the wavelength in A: 4033.0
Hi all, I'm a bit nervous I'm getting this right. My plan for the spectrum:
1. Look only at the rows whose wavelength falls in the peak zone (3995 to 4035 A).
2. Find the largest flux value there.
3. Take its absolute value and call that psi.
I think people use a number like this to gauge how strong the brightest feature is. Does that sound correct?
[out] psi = 6.12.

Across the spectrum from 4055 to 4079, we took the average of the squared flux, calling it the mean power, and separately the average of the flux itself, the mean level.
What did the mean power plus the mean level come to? 32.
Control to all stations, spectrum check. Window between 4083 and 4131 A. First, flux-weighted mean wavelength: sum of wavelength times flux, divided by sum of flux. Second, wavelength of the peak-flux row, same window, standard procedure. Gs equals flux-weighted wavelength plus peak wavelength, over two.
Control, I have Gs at 4097.9 A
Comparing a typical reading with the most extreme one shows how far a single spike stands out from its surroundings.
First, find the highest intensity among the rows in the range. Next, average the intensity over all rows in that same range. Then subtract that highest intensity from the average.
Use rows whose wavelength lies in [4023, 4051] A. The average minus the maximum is -0.74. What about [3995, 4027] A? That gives -0.50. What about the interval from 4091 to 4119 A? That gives -0.64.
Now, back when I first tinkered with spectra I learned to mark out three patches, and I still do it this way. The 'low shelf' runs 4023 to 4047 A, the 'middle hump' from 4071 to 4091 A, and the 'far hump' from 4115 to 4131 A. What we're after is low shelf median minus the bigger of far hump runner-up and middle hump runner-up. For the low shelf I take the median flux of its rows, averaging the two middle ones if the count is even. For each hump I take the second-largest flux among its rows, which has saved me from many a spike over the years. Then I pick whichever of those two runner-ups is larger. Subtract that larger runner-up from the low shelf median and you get -0.48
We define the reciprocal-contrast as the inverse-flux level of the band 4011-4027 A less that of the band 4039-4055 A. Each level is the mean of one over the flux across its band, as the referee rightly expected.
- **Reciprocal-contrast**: -0.011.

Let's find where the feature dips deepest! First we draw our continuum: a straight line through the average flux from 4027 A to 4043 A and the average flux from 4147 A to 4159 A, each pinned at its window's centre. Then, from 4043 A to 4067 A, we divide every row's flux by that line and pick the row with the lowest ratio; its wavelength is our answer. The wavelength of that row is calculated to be 4045.0 A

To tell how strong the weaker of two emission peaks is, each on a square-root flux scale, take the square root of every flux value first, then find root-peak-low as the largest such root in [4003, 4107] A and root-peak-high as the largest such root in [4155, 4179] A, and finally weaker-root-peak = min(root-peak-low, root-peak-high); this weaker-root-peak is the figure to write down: 2.50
